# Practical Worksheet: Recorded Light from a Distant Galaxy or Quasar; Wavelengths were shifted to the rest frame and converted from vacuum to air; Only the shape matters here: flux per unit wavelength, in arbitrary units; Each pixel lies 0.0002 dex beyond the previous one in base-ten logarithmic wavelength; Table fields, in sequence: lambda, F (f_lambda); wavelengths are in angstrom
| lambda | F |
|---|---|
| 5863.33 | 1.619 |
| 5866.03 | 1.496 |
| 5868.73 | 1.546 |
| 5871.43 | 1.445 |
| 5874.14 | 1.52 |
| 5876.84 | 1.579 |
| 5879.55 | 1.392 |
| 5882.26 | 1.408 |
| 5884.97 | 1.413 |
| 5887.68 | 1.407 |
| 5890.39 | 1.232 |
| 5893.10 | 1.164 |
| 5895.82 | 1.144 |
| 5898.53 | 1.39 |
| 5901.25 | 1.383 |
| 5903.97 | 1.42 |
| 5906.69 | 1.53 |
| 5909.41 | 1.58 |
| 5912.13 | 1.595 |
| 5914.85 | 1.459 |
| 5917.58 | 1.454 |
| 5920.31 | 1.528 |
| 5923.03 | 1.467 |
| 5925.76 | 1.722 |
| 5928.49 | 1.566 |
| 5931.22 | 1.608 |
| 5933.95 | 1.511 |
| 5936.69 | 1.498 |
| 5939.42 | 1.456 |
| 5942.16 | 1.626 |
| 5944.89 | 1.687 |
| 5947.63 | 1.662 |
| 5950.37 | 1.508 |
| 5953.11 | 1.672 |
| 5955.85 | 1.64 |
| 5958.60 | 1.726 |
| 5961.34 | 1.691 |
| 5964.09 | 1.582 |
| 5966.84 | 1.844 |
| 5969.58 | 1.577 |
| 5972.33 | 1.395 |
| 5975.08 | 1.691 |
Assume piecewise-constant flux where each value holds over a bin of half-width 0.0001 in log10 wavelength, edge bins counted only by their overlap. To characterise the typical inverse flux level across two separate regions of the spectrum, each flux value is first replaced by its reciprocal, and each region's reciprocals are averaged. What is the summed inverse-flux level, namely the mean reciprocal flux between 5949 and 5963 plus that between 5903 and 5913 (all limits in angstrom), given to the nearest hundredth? 1.26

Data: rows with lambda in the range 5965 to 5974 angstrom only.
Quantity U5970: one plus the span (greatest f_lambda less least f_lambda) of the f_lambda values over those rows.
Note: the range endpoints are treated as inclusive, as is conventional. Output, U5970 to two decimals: 1.45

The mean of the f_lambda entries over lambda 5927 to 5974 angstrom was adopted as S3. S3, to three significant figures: 1.60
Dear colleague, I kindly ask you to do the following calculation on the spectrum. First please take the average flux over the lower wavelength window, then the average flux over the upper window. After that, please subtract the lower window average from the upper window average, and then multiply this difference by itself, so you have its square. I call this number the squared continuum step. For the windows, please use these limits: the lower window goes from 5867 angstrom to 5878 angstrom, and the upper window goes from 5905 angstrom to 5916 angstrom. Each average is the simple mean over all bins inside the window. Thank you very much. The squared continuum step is 0.000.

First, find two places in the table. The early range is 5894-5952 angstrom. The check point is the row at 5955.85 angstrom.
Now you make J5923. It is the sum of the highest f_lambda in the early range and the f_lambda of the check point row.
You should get 3.36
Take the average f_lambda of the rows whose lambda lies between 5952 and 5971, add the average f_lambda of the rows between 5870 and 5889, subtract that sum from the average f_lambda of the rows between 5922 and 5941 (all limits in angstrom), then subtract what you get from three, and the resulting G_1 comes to 4.58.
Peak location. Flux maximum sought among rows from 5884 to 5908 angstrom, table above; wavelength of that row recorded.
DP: 5906.69 angstrom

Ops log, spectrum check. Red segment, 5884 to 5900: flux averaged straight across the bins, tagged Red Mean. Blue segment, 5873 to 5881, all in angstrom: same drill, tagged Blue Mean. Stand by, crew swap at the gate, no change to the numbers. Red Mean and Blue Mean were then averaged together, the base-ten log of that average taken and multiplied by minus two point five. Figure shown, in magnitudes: -0.36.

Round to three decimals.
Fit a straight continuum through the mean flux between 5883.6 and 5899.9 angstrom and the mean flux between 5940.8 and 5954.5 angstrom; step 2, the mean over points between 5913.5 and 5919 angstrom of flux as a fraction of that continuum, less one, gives 0.011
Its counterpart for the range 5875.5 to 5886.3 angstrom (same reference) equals 0.182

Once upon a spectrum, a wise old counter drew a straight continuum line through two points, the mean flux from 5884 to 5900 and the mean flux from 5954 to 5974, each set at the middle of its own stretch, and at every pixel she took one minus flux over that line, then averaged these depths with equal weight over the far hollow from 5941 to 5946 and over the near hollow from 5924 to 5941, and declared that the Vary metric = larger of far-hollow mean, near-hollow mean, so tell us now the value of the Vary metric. -0.05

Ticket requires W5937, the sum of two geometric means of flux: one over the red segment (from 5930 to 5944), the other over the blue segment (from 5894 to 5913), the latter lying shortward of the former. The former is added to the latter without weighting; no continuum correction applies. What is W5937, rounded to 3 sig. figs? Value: 2.97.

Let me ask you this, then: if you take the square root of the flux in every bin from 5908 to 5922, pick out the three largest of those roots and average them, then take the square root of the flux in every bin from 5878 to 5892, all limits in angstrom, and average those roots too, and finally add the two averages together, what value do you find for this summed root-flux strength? 2.422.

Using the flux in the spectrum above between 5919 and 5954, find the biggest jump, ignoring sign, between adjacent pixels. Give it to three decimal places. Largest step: 0.255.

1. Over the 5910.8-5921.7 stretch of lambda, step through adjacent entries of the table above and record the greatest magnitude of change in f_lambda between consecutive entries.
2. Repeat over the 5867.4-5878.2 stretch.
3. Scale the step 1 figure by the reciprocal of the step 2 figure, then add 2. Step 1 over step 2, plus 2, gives 3.35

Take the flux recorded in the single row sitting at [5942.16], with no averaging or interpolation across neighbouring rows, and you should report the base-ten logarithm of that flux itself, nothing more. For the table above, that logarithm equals 0.211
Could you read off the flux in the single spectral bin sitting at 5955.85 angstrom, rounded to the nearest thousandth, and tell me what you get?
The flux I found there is 1.640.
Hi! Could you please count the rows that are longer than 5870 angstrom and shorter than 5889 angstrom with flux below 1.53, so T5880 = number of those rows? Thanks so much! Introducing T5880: 6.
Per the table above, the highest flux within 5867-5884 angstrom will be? 1.579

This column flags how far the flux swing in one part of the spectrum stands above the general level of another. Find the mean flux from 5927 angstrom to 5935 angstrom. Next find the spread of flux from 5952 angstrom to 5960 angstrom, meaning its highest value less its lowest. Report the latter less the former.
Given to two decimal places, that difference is -1.48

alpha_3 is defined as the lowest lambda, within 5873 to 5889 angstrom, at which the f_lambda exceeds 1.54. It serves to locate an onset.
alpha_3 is 5876.84 angstrom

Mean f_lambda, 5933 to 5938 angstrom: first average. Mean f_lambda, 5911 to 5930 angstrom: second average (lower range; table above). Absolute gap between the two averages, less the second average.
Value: -1.50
